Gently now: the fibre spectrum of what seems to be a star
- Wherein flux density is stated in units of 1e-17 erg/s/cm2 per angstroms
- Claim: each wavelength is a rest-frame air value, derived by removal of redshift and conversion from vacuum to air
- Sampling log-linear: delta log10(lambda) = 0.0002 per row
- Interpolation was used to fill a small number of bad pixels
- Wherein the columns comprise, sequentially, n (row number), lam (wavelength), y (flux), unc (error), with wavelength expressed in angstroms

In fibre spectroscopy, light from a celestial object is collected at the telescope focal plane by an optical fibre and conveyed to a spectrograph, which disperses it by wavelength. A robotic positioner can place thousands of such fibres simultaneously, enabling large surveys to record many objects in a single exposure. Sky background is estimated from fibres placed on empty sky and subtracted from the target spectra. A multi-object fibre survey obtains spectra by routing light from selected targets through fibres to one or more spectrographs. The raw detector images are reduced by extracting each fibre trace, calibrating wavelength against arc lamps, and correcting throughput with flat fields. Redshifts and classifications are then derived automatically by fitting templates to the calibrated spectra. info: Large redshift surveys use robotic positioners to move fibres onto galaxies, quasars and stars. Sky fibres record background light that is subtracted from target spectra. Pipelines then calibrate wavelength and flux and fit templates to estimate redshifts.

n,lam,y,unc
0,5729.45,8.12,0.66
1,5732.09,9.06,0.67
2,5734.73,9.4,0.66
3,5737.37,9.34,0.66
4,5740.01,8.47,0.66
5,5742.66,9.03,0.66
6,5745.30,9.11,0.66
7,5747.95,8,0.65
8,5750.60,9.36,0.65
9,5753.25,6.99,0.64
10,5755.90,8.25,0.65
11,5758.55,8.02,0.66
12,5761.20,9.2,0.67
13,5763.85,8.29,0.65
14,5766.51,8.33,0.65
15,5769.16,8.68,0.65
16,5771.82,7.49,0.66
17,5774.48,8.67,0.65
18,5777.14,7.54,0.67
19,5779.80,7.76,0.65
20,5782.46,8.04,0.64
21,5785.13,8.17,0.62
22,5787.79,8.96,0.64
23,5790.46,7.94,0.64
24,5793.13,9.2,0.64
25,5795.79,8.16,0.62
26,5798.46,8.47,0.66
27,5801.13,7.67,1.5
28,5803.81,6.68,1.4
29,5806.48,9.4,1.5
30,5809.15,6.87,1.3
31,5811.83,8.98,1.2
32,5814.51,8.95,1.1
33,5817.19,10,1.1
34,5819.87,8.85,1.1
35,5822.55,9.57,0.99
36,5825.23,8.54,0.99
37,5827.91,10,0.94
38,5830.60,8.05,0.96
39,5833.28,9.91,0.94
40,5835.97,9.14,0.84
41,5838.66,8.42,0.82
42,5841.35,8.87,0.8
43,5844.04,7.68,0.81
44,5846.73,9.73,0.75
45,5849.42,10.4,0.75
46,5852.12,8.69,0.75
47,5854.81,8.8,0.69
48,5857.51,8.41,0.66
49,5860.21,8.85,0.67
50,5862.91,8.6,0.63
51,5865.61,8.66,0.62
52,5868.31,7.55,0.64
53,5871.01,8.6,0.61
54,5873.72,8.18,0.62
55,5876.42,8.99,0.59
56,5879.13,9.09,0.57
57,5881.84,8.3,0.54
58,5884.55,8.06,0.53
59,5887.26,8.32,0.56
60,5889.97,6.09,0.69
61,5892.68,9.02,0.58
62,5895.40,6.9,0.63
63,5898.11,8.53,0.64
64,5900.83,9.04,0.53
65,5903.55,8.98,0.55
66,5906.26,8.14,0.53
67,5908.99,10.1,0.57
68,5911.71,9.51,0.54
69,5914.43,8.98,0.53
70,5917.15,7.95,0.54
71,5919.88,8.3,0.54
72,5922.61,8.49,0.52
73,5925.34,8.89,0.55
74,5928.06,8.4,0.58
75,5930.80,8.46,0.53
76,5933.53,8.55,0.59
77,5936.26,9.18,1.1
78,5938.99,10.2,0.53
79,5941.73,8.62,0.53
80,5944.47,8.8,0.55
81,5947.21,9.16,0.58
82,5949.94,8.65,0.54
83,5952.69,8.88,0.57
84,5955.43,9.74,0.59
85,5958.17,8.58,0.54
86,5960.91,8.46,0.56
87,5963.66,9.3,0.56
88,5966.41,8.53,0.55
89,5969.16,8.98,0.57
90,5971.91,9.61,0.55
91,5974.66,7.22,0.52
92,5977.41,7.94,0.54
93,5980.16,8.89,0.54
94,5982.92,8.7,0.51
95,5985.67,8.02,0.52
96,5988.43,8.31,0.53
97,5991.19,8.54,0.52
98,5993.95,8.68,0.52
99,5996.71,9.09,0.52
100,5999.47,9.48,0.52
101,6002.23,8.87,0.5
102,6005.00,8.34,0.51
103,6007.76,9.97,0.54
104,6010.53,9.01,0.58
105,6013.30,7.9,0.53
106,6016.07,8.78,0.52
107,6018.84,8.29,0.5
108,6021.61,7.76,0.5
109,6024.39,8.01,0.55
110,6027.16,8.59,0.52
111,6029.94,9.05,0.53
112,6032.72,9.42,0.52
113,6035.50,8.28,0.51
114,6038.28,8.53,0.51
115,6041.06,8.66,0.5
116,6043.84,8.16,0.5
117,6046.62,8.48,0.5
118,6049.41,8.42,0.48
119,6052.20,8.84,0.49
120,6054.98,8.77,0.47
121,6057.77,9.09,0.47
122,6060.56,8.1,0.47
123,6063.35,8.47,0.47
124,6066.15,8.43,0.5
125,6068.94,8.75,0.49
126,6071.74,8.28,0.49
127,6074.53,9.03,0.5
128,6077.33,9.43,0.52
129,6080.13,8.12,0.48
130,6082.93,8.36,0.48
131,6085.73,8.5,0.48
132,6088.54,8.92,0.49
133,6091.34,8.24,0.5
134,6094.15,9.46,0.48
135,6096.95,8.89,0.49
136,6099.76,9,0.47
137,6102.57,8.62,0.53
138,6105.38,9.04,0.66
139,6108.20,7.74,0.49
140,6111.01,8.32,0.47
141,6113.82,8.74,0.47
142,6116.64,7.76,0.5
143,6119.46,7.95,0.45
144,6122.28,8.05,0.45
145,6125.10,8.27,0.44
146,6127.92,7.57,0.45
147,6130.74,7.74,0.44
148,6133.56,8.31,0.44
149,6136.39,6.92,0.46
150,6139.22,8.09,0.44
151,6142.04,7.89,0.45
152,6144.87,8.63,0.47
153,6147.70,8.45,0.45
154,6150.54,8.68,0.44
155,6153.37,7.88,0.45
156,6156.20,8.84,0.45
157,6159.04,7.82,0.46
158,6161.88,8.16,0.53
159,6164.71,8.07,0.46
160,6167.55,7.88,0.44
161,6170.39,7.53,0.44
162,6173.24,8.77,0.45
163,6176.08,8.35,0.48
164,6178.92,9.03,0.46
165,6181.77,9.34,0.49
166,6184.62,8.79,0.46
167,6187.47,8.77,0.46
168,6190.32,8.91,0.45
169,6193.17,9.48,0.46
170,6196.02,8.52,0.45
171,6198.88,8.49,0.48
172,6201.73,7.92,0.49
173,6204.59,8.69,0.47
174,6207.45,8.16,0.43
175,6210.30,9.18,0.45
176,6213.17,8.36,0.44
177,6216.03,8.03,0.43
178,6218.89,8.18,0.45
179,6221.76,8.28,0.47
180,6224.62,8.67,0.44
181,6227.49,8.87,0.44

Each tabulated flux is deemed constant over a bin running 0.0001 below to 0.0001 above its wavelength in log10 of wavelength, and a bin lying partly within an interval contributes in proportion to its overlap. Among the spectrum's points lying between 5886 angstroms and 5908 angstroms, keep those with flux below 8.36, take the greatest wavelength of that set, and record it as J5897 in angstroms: 5906.26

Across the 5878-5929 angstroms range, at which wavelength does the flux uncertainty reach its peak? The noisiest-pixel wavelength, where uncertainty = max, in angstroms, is 5889.97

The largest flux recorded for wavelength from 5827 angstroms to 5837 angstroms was 10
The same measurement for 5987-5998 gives 9.09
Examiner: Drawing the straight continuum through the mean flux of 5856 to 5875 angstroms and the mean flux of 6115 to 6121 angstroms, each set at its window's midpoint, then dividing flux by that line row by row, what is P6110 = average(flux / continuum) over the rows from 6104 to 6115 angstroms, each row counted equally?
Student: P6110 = 1.07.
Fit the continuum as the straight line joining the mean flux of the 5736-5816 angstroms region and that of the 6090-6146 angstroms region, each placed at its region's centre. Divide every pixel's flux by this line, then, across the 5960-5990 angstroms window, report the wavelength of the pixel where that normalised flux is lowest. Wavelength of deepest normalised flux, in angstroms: 5974.66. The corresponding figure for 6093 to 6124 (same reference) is 6108.20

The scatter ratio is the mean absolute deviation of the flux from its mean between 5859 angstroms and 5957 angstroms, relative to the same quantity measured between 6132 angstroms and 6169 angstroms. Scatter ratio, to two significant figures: 1.5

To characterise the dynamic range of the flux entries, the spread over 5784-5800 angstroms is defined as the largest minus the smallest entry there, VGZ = 1.3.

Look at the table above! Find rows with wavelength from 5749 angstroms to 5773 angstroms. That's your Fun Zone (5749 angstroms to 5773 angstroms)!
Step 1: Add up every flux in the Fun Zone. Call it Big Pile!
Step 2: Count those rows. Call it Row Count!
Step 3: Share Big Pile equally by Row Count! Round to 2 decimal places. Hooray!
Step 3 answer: 8.29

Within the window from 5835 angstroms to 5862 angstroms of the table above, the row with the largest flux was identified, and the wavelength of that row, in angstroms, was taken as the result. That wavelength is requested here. 5849.42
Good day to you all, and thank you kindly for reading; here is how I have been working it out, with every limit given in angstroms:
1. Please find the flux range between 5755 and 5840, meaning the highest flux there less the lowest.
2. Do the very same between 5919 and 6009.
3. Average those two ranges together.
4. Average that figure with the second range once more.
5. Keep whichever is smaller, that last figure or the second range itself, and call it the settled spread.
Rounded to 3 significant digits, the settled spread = 2.98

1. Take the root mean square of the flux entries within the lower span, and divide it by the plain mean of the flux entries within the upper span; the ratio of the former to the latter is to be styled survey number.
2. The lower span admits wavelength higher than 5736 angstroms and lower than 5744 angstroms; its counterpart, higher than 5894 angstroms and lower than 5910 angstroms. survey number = 1.04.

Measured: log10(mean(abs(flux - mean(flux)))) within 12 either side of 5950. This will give -0.34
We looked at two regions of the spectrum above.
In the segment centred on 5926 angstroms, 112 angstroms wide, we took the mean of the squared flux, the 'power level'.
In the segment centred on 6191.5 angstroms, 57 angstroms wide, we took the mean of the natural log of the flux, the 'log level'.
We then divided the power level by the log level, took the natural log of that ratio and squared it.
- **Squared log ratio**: 12.7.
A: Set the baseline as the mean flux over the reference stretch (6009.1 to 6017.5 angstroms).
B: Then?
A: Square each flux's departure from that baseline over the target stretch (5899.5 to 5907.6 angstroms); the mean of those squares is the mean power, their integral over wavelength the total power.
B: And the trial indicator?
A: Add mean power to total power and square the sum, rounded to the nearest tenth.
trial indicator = 3.1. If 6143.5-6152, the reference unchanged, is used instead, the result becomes 0.0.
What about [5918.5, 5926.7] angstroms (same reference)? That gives 0.3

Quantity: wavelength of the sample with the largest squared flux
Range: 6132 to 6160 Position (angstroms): 6156.20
